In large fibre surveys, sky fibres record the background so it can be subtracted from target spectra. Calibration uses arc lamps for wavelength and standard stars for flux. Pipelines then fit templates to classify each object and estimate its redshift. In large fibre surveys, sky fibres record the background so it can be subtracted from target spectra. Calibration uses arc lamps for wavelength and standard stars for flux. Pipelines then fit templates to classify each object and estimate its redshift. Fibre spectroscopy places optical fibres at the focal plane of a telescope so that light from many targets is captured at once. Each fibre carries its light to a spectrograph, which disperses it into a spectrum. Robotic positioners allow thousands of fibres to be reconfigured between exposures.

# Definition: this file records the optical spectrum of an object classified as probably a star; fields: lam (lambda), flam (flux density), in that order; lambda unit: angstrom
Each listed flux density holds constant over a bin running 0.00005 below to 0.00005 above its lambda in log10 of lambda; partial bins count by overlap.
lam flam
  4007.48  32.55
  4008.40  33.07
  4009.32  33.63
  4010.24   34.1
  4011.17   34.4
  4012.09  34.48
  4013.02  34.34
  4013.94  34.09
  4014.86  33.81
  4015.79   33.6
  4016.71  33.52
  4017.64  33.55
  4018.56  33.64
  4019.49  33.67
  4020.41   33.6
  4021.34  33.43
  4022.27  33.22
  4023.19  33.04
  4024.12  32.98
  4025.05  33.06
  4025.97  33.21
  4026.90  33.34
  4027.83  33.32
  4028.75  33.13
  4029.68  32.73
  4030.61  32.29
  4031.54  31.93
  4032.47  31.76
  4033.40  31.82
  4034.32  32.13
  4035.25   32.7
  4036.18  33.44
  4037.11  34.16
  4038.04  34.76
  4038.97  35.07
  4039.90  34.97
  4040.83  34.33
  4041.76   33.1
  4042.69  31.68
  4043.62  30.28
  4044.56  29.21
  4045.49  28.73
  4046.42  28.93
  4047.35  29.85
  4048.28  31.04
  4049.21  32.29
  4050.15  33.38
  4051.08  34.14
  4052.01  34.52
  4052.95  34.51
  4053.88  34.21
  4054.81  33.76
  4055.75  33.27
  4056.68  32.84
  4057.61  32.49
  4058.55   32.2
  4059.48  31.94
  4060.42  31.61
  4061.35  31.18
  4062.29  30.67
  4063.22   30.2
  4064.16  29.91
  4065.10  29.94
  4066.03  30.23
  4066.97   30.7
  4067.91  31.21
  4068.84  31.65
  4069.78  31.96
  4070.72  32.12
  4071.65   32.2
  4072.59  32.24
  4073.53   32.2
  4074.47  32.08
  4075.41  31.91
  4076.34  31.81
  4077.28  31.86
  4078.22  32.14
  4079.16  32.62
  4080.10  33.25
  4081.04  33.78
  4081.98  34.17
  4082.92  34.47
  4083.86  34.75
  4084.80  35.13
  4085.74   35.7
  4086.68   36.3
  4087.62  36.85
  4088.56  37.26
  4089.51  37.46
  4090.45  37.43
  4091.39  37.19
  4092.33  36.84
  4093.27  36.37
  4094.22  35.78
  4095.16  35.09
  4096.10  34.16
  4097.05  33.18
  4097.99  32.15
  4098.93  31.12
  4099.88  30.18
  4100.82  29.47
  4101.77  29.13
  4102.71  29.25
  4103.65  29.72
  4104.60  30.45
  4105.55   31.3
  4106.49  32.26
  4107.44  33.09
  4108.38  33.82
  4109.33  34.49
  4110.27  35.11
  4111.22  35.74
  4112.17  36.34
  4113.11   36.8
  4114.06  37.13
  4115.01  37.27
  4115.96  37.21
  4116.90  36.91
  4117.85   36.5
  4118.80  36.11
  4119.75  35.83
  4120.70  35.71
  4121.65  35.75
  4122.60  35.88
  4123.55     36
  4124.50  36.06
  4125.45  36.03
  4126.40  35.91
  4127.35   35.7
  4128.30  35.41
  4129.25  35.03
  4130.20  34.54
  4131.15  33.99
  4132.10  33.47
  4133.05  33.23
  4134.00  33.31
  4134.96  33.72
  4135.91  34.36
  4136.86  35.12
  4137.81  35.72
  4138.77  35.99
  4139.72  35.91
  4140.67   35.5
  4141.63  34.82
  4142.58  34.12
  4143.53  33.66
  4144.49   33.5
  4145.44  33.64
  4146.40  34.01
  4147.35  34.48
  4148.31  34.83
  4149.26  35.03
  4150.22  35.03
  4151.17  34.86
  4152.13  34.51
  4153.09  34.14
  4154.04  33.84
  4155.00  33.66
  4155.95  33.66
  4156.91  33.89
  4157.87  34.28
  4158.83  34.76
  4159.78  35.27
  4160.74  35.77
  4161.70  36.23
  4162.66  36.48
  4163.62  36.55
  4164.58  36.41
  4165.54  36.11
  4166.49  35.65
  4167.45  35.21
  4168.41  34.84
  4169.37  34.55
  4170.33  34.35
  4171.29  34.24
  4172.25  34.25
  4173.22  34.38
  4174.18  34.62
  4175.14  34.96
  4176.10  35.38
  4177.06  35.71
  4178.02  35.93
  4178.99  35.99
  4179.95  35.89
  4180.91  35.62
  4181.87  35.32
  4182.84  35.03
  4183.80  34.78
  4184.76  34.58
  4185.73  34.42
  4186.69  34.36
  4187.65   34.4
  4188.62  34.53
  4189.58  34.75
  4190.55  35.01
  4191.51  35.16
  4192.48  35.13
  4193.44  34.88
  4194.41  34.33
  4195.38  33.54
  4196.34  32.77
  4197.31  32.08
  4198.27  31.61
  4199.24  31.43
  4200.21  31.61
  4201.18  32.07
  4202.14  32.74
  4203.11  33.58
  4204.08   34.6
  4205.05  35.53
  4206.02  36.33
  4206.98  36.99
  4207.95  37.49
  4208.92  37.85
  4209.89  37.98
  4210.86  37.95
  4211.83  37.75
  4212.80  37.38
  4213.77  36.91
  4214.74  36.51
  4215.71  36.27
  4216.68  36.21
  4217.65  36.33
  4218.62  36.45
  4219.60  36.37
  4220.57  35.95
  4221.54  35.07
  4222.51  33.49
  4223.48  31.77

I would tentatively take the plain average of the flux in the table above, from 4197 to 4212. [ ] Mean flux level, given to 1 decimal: 34.8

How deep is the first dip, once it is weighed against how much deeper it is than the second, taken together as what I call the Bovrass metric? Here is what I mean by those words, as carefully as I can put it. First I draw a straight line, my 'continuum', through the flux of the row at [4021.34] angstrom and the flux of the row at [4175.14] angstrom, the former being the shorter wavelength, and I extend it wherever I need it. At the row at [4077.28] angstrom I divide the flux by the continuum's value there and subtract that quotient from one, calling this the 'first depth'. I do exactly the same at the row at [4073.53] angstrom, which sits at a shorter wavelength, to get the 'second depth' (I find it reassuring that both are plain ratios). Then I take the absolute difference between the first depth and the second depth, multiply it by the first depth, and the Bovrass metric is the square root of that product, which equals 0.026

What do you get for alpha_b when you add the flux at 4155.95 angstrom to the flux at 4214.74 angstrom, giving 70.2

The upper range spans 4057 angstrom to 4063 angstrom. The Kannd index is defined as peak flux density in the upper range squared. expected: 1056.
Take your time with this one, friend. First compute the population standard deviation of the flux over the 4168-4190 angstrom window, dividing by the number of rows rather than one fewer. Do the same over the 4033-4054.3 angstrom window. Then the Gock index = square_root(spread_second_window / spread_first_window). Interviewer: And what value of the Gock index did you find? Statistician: 1.9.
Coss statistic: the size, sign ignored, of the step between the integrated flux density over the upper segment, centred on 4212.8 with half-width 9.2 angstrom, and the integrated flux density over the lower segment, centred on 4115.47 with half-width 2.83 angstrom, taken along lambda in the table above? 465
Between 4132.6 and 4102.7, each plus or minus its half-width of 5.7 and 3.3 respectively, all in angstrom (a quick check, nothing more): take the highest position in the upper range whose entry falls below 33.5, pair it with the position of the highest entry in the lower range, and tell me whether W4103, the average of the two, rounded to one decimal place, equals 4119.8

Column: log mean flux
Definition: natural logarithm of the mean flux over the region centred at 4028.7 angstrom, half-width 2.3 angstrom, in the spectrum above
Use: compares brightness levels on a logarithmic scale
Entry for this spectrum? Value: 3.50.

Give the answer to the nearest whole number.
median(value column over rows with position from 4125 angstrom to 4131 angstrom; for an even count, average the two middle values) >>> 36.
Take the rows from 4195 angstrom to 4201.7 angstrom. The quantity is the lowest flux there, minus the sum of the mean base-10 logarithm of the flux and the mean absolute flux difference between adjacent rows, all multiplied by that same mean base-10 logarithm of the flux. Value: 44.4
